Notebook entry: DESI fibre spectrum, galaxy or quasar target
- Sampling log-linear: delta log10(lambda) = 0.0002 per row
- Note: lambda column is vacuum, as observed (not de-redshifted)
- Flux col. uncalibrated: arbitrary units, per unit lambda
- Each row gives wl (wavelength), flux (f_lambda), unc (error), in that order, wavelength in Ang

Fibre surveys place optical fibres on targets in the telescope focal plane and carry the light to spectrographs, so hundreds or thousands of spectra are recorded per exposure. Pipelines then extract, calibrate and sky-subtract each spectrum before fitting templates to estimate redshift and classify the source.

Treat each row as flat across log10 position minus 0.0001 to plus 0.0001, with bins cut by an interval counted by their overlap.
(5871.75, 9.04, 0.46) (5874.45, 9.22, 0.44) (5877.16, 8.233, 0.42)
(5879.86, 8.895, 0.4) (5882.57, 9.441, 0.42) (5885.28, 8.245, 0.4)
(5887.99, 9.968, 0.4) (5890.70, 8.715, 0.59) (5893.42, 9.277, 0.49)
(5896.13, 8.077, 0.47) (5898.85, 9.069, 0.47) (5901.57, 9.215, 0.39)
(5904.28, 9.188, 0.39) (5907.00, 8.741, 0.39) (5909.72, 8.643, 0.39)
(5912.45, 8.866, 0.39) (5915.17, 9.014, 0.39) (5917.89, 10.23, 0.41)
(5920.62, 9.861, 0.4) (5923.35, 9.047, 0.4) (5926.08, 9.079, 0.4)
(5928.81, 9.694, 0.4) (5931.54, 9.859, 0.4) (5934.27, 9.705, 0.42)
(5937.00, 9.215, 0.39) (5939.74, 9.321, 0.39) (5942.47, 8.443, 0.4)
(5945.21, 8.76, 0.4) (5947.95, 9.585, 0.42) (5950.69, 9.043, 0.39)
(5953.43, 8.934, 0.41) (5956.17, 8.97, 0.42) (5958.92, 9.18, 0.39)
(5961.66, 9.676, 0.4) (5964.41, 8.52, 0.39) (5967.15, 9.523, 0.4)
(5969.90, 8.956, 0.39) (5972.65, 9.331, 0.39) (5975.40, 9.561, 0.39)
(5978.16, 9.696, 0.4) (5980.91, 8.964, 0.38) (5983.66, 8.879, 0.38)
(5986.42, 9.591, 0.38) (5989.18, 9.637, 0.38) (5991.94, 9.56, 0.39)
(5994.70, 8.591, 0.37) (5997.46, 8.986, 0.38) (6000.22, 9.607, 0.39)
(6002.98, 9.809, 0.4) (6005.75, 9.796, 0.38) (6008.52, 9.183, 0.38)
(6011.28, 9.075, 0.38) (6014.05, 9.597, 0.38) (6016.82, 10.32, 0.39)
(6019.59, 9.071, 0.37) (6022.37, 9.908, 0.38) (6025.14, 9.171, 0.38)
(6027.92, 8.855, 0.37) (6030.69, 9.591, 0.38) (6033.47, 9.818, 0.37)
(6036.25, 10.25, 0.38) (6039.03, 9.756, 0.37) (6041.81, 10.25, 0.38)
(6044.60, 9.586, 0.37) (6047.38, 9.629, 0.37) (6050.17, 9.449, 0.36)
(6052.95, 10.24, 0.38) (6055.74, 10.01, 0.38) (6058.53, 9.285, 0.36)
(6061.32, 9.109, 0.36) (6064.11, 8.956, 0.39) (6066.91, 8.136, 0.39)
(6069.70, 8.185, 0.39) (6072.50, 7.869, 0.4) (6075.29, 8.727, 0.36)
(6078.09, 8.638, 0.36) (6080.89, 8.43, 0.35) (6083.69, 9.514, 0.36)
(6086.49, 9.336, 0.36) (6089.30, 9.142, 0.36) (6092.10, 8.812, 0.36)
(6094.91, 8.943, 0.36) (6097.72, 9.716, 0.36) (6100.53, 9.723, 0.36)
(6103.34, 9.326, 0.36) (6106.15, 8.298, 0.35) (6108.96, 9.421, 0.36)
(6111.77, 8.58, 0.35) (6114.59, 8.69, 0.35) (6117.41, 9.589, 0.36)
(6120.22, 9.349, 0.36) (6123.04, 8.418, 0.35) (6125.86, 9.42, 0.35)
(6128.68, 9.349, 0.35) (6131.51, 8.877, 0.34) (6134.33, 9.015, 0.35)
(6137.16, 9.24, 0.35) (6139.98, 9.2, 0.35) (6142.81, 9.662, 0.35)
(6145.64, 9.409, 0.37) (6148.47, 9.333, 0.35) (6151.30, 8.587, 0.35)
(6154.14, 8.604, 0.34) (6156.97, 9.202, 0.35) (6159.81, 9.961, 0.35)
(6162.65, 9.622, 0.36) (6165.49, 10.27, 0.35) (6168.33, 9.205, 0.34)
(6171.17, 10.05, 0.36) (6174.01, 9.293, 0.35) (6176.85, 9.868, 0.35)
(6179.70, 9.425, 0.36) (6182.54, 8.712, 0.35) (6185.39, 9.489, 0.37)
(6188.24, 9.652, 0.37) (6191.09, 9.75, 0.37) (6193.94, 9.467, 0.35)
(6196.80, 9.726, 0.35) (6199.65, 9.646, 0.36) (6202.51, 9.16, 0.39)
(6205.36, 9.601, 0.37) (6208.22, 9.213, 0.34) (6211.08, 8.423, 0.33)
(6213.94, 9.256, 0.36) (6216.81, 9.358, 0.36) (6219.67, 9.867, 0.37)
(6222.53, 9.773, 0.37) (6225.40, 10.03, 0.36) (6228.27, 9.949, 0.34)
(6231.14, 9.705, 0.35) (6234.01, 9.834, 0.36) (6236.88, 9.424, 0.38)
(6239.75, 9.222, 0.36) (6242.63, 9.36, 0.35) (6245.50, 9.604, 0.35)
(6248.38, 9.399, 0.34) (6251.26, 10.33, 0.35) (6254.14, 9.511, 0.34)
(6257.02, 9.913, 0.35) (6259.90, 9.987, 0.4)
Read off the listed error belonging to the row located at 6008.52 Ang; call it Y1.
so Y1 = 0.380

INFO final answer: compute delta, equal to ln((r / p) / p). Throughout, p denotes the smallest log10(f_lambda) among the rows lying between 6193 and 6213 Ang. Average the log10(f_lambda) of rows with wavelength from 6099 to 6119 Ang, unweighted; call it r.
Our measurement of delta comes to 0.11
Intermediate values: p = 0.925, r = 0.958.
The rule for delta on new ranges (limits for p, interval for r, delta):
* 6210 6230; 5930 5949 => 0.12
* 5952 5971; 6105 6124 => 0.09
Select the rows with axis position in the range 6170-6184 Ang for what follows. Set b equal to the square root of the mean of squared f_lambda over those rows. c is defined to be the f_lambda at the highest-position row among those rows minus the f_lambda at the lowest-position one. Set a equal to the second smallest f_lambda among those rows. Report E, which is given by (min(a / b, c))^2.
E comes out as 1.8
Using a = 9.293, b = 9.48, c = -1.3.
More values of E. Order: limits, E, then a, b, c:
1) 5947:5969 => 0.0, 8.934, 9.19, -0.1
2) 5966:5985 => 0.4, 8.956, 9.28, -0.6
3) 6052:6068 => 4.4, 8.956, 9.32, -2.1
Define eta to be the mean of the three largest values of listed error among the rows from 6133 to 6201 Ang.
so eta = 0.37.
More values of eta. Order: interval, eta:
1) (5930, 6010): 0.42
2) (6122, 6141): 0.35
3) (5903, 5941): 0.41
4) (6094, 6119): 0.36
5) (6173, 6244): 0.38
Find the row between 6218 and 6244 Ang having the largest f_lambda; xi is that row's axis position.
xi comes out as 6225.40 Ang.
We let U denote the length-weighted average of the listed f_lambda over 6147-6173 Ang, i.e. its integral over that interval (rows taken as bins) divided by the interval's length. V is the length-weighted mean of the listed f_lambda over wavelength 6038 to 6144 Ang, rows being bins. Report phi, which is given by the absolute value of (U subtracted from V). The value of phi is 0.27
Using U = 9.4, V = 9.15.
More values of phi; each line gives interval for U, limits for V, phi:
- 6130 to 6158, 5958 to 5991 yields 0.19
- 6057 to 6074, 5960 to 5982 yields 0.68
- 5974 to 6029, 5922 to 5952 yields 0.14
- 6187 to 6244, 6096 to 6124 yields 0.40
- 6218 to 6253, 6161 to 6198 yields 0.12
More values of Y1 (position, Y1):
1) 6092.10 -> 0.360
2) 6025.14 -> 0.380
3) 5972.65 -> 0.390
